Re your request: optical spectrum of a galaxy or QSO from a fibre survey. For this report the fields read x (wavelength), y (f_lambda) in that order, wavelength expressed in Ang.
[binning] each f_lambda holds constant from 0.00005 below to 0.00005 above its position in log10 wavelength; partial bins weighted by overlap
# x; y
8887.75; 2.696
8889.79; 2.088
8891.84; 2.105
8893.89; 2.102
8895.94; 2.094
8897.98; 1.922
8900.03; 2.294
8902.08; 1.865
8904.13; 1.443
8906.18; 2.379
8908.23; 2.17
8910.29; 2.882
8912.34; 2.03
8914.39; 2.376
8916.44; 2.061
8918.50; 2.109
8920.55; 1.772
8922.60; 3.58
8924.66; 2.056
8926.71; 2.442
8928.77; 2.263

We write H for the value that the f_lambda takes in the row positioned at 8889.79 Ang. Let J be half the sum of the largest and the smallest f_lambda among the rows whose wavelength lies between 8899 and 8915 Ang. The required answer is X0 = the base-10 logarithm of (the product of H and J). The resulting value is 0.65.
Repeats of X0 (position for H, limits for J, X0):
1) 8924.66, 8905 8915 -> 0.70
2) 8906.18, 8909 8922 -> 0.74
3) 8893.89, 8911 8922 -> 0.64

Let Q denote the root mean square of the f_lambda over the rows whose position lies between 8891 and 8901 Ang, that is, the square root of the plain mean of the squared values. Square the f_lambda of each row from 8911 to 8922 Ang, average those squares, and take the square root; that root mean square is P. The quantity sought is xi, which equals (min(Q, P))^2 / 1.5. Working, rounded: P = 2.08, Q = 2.11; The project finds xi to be 2.88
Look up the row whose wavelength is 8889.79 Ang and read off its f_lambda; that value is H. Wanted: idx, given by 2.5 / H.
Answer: 1.20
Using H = 2.088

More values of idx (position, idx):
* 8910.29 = 0.87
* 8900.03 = 1.09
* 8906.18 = 1.05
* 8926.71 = 1.02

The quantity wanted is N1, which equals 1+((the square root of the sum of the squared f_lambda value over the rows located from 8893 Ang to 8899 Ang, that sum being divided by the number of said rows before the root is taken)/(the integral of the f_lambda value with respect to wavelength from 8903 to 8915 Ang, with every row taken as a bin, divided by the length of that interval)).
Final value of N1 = 1.93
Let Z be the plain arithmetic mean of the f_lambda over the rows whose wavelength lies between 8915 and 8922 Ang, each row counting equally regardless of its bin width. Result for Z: 1.98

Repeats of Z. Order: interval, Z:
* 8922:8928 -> 2.69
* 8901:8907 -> 1.90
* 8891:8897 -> 2.10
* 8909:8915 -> 2.43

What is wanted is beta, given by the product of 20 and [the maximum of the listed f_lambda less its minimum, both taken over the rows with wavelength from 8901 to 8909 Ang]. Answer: 19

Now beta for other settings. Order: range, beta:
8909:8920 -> 17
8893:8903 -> 9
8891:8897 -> 0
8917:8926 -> 36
